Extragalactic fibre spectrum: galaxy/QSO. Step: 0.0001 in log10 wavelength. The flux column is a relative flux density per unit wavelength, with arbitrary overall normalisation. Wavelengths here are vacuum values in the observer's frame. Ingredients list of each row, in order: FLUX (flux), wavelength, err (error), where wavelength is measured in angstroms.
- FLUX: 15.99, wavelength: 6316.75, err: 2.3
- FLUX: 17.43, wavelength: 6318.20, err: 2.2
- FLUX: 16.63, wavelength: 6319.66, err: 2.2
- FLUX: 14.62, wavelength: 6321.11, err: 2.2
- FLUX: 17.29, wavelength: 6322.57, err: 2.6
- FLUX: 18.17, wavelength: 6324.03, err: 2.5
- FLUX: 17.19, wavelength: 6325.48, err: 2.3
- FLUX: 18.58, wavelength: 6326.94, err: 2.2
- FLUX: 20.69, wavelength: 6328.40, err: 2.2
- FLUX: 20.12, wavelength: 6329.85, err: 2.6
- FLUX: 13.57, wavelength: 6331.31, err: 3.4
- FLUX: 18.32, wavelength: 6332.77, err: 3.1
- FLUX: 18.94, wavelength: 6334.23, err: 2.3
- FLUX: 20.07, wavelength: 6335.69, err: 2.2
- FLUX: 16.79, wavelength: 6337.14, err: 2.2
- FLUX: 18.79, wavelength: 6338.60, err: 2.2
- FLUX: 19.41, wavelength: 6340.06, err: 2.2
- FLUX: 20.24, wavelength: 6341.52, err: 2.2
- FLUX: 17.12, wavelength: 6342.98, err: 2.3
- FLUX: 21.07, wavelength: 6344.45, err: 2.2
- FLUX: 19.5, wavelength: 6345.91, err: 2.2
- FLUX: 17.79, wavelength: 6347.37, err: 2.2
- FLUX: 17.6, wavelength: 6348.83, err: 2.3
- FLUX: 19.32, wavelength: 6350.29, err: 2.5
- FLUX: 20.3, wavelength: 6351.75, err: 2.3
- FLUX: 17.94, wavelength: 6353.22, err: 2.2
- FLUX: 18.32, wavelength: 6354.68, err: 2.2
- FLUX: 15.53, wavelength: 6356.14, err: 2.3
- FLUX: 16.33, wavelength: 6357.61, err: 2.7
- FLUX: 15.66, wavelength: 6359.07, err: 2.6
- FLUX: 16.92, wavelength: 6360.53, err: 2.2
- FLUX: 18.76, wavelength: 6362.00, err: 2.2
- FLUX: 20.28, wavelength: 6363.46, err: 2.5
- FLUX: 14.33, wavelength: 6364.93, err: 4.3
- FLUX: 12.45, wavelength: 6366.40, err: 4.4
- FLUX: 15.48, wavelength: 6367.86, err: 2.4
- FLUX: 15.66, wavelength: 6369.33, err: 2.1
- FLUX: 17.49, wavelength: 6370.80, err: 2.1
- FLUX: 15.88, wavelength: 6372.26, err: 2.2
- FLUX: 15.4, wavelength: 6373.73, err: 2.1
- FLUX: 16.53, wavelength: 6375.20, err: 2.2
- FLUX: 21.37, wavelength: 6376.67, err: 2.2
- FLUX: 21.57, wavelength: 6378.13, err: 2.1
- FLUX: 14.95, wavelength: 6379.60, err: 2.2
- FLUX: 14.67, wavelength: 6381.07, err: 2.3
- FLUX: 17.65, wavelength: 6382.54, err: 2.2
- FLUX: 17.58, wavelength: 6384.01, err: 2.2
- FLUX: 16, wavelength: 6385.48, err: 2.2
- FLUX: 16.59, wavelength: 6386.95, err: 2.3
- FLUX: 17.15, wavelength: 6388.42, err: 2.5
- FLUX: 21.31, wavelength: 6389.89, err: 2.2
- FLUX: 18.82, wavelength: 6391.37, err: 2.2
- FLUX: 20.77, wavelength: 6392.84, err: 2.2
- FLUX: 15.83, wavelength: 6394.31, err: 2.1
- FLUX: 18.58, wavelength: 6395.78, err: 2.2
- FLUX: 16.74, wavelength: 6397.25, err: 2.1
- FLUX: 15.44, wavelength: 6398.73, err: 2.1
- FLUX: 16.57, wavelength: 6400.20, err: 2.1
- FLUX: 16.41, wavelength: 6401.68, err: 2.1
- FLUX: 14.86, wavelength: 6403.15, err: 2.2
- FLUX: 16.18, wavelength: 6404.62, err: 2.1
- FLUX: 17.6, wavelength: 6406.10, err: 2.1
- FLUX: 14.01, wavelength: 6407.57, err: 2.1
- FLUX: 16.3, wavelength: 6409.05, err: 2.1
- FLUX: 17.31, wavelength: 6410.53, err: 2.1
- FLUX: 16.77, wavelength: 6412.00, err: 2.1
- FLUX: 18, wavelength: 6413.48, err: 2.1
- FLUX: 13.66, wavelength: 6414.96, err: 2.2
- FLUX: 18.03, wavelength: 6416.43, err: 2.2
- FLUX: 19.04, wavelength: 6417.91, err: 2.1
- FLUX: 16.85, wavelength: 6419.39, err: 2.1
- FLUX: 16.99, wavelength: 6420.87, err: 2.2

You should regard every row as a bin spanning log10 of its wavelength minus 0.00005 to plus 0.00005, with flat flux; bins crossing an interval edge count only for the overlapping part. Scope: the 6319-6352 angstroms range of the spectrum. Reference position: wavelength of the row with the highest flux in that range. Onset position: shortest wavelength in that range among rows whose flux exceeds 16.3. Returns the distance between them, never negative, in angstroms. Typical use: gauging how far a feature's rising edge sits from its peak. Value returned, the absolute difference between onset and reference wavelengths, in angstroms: 24.8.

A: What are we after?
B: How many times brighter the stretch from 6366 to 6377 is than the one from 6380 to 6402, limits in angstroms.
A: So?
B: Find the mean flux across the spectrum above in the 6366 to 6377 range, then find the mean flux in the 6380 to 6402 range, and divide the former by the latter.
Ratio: 0.94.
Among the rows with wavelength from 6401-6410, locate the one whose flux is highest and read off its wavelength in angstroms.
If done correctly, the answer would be 6406.10 angstroms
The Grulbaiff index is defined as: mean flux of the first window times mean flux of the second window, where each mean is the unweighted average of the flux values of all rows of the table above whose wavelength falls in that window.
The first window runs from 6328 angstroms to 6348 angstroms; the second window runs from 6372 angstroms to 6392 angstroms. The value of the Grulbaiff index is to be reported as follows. 329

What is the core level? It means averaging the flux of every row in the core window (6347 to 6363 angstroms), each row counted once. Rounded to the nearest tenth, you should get 17.7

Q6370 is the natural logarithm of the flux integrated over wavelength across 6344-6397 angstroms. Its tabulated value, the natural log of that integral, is 6.8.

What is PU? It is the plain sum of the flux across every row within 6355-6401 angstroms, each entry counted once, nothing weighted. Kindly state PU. 528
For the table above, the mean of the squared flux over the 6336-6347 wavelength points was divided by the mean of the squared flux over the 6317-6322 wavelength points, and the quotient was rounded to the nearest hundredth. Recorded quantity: 1.37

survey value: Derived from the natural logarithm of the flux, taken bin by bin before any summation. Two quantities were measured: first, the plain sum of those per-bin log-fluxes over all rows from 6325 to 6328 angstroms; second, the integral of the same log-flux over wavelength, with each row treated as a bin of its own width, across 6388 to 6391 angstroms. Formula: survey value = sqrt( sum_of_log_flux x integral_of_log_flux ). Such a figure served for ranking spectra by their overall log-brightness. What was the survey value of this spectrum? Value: 7.1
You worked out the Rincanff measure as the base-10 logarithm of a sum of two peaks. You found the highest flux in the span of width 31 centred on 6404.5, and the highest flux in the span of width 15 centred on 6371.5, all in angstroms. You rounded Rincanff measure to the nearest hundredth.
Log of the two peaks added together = 1.63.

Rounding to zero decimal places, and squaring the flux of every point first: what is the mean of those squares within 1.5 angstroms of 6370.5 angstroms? 276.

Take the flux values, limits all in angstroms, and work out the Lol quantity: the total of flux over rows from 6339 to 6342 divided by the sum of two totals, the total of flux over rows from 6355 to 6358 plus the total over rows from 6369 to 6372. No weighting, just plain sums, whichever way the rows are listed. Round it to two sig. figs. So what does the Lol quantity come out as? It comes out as 0.61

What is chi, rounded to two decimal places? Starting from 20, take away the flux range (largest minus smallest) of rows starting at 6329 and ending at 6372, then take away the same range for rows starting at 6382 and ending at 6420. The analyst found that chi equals 3.73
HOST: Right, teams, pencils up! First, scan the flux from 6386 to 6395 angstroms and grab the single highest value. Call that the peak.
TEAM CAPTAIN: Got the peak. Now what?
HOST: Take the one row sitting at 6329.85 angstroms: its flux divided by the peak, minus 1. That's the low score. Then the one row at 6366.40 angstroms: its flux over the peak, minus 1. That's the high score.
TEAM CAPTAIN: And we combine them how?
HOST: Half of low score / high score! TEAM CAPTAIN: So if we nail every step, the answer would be 0.1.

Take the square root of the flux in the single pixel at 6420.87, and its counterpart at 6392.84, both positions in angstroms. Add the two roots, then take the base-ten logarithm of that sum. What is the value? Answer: 0.938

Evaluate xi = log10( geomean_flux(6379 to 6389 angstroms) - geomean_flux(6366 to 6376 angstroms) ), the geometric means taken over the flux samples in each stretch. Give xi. -0.07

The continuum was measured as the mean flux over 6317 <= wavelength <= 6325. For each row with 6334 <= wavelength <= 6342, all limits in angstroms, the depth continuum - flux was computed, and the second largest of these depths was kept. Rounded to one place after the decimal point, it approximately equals -2.0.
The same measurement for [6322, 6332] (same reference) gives -0.4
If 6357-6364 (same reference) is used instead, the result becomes 0.5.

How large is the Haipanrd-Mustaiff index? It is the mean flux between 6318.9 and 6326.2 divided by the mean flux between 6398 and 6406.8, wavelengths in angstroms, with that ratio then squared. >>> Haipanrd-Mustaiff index 1.08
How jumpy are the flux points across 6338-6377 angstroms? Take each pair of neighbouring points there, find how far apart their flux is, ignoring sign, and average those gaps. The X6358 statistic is 1.8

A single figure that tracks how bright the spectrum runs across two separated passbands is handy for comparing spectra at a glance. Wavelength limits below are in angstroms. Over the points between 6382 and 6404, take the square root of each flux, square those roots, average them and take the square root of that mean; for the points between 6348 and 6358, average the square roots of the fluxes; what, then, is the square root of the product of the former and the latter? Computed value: 4.20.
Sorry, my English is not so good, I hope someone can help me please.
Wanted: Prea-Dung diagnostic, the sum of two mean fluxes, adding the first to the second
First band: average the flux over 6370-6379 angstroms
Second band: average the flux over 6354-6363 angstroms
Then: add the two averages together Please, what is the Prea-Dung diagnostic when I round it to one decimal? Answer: 35.0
